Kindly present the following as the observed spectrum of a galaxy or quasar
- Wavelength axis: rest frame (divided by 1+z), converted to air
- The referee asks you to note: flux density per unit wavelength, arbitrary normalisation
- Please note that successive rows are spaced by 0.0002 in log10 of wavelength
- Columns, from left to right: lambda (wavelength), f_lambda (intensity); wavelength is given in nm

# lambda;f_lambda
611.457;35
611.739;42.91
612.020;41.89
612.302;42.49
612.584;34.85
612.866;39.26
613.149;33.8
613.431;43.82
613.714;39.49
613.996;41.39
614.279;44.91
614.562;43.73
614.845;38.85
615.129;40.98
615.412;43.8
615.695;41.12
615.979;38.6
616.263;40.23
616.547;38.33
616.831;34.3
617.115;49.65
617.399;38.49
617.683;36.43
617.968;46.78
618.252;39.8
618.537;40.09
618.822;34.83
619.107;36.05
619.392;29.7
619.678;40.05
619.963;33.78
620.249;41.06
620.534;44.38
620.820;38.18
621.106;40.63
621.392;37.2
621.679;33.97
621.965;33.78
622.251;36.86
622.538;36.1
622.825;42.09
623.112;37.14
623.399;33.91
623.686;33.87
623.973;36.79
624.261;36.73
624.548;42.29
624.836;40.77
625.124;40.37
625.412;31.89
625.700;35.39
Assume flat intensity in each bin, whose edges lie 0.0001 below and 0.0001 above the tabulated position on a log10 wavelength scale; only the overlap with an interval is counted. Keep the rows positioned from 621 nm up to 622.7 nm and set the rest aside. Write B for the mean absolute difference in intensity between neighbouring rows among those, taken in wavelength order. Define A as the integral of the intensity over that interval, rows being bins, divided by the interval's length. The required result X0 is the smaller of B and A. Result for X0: 2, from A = 36.4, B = 2.1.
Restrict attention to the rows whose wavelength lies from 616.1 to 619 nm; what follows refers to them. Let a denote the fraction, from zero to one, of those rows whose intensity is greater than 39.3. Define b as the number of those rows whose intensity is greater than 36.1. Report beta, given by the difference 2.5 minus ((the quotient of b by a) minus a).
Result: -13.0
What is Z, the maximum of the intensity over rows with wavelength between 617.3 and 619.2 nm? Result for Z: 46.78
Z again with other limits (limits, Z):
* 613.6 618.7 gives 49.65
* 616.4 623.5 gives 49.65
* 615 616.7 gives 43.8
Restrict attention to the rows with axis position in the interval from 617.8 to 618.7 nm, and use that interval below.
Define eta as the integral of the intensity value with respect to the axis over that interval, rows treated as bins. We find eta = 37.7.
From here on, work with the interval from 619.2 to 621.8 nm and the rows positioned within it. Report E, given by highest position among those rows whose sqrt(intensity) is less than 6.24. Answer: 621.679 nm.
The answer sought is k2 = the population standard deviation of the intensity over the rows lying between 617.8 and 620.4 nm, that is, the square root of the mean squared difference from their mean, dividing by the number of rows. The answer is 4.7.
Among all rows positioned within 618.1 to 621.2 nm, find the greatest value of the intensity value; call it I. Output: 44.38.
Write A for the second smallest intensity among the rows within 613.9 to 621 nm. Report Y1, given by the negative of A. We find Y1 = -33.8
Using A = 33.78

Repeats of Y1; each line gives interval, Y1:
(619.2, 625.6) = -31.9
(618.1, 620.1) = -33.8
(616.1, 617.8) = -36.4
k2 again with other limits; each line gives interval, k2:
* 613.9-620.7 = 4.4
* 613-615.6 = 3.3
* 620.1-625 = 3.2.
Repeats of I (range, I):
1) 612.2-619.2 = 49.65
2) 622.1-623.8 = 42.09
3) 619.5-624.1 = 44.38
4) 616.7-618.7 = 49.65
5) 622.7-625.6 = 42.29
